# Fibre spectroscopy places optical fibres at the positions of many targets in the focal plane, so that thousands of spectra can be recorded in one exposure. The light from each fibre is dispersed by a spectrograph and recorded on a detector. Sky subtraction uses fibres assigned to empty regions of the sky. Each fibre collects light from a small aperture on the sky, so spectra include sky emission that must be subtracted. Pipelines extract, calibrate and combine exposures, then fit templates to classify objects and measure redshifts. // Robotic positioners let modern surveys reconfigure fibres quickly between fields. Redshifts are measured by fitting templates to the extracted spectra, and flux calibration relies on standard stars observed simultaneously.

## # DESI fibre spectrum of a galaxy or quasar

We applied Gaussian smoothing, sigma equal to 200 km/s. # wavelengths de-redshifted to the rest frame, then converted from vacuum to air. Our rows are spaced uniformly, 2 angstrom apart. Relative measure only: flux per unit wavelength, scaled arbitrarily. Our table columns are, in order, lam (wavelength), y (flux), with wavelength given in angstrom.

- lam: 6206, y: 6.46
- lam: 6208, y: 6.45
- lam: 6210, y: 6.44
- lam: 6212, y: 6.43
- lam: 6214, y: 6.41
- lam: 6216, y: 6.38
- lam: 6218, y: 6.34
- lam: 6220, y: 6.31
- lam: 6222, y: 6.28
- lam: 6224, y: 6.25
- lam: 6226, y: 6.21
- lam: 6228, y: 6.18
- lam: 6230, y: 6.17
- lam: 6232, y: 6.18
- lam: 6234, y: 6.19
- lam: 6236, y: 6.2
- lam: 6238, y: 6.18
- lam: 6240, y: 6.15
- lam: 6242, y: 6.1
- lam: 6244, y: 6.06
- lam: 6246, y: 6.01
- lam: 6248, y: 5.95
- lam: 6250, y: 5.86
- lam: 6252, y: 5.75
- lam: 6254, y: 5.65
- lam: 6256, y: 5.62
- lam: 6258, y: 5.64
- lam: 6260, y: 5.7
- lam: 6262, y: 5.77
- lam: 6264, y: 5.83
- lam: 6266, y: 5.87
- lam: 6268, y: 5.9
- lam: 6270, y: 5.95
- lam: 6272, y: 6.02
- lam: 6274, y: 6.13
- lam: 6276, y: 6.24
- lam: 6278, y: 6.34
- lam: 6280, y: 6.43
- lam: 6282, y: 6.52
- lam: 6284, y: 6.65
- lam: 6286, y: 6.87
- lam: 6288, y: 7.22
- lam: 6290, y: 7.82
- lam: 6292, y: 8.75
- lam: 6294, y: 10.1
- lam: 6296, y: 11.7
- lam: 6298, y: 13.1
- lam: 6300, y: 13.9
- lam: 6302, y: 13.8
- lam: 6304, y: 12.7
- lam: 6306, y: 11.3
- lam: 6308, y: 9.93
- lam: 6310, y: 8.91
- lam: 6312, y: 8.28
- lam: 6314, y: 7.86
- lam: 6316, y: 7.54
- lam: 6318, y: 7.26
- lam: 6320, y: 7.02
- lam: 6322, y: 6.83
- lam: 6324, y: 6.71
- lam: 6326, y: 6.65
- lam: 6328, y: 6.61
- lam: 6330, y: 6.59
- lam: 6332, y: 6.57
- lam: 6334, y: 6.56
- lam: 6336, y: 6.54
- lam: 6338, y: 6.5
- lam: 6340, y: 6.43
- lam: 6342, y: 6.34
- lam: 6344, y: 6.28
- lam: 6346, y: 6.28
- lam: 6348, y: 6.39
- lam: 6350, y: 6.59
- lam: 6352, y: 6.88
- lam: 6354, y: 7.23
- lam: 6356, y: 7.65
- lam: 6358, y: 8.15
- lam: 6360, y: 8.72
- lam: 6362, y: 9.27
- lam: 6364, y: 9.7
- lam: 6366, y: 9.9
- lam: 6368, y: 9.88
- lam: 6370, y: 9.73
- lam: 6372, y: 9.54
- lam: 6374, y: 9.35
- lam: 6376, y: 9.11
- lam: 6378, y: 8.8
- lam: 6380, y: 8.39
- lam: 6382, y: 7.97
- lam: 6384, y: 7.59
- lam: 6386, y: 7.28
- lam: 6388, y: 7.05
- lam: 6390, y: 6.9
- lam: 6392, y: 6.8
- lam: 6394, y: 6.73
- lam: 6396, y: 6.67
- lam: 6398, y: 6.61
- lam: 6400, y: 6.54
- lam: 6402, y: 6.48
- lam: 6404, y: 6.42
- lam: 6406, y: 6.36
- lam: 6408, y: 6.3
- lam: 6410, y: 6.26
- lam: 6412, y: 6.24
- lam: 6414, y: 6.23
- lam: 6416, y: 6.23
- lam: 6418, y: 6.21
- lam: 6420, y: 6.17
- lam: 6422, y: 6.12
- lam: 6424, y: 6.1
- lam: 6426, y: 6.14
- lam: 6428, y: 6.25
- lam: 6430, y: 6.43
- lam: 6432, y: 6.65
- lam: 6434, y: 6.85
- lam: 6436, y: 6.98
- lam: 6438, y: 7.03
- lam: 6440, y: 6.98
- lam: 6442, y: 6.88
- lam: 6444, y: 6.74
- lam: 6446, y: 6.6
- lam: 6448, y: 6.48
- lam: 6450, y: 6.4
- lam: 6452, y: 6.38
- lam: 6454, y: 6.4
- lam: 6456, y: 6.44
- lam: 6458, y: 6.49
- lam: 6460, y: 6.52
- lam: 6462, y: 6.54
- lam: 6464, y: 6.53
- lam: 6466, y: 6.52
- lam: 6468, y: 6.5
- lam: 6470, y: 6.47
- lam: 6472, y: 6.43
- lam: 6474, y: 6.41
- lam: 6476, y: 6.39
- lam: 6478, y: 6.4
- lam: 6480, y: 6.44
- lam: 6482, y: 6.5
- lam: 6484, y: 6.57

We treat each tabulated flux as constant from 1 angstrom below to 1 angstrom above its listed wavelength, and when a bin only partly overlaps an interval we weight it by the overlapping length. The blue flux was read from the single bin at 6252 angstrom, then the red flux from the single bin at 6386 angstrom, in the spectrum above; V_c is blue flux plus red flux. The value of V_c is 13.0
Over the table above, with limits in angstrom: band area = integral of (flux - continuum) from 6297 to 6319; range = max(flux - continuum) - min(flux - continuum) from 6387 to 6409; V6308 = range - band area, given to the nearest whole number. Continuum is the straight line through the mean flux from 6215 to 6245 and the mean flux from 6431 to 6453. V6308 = -88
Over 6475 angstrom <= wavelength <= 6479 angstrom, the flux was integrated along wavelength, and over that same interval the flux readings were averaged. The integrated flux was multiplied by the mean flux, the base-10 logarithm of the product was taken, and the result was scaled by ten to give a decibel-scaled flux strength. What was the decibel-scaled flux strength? 22.1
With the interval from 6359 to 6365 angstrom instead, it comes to 27.1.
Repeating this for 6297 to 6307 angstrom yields 32.3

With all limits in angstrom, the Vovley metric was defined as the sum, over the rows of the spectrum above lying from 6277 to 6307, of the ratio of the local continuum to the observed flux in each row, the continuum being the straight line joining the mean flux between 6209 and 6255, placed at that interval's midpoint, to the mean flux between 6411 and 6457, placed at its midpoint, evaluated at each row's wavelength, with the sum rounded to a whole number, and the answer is 11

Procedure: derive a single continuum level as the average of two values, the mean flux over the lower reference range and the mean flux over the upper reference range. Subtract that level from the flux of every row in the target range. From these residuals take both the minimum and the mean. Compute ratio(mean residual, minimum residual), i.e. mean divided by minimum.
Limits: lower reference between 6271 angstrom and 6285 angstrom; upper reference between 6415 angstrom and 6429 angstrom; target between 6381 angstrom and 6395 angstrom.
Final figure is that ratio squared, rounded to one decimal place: 3.9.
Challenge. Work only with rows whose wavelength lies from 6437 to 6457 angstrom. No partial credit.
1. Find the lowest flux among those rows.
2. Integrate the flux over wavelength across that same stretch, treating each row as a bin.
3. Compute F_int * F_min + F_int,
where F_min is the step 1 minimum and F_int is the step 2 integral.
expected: 979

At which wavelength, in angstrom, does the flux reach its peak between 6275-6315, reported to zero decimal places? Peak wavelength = 6300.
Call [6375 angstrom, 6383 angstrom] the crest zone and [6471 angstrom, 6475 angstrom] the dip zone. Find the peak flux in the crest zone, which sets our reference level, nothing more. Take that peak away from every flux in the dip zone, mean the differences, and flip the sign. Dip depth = 2.7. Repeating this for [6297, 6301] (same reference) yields -4.4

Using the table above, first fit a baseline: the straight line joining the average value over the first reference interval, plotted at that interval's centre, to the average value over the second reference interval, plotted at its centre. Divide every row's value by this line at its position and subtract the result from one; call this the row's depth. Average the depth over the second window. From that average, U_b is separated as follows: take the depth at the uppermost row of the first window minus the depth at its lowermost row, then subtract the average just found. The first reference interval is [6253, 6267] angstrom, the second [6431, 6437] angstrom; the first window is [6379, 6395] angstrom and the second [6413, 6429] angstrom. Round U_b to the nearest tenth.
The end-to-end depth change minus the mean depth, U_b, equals 0.2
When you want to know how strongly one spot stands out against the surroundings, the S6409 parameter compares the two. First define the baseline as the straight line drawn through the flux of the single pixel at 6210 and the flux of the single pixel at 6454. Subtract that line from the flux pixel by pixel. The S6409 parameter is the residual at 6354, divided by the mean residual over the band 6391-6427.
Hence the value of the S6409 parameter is -20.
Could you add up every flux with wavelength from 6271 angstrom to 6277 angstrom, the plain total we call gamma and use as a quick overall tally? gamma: 18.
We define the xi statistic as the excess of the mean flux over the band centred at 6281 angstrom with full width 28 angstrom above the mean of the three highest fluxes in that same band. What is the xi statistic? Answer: -1.97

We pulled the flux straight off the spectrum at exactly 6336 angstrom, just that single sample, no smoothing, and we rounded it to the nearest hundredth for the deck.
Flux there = 6.54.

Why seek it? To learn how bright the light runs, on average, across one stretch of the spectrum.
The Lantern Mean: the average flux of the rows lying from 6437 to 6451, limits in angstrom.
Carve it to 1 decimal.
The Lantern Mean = 6.7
